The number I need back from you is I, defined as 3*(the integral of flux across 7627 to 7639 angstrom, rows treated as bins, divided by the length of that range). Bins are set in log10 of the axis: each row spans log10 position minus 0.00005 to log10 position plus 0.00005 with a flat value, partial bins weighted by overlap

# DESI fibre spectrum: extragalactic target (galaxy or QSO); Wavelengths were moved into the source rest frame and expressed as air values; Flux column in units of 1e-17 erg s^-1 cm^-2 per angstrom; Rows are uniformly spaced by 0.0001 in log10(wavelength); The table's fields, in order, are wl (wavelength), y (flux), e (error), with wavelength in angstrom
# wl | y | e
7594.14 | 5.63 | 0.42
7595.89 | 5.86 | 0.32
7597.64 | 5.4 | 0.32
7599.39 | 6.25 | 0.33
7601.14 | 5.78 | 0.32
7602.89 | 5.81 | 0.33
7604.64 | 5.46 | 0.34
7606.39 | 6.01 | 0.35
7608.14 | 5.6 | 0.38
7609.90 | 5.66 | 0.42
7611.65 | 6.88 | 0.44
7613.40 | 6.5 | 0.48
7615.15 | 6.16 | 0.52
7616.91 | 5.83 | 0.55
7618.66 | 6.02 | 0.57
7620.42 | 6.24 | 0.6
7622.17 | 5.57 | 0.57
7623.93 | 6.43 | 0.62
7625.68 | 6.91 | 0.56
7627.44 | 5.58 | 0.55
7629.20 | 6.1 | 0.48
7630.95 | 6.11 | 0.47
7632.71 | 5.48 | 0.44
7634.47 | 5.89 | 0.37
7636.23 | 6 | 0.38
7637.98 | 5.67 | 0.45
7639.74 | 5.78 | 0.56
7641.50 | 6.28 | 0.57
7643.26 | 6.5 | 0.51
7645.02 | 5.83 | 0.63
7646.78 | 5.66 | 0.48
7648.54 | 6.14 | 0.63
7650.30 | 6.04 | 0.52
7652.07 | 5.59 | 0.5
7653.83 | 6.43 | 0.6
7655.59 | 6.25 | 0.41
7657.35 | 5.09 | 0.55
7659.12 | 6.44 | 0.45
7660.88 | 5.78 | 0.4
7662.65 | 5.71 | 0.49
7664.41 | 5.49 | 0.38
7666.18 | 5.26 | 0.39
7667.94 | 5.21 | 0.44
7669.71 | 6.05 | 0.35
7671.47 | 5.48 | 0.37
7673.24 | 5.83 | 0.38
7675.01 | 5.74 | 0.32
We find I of 17.5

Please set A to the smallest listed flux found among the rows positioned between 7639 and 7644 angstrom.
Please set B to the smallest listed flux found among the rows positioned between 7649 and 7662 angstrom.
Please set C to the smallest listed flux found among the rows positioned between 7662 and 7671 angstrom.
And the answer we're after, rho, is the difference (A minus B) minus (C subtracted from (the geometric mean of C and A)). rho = 0.41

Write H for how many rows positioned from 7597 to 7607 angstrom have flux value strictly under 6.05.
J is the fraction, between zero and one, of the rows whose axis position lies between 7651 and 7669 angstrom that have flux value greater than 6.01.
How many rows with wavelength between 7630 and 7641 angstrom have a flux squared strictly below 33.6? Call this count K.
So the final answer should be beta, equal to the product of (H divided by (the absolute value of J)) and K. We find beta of 50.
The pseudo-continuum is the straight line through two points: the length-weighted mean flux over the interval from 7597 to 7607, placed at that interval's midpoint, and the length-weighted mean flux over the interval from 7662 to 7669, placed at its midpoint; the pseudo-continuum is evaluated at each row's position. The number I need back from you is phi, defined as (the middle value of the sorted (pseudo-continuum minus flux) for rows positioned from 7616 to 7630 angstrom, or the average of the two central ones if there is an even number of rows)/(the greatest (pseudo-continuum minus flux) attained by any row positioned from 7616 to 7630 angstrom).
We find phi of -3.8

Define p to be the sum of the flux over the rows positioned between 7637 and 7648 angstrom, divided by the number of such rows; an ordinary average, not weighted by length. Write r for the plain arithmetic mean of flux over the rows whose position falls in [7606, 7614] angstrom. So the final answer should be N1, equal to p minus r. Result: -0.18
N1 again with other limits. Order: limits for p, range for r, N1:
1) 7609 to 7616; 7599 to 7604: 0.35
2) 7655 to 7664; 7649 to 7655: -0.17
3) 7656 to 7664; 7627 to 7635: -0.08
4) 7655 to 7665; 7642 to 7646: -0.37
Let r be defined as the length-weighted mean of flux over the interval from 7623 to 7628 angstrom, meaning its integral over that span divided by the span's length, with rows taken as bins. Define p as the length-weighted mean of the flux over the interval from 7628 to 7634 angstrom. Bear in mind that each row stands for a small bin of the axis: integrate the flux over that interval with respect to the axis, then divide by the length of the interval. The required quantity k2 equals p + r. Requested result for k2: 12.2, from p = 5.88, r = 6.34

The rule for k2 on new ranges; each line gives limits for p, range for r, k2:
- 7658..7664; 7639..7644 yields 12.1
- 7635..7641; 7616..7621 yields 11.9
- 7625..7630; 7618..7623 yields 12.1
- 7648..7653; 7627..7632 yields 11.9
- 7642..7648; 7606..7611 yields 11.8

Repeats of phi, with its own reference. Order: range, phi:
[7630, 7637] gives -2.6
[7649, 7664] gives -1.1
